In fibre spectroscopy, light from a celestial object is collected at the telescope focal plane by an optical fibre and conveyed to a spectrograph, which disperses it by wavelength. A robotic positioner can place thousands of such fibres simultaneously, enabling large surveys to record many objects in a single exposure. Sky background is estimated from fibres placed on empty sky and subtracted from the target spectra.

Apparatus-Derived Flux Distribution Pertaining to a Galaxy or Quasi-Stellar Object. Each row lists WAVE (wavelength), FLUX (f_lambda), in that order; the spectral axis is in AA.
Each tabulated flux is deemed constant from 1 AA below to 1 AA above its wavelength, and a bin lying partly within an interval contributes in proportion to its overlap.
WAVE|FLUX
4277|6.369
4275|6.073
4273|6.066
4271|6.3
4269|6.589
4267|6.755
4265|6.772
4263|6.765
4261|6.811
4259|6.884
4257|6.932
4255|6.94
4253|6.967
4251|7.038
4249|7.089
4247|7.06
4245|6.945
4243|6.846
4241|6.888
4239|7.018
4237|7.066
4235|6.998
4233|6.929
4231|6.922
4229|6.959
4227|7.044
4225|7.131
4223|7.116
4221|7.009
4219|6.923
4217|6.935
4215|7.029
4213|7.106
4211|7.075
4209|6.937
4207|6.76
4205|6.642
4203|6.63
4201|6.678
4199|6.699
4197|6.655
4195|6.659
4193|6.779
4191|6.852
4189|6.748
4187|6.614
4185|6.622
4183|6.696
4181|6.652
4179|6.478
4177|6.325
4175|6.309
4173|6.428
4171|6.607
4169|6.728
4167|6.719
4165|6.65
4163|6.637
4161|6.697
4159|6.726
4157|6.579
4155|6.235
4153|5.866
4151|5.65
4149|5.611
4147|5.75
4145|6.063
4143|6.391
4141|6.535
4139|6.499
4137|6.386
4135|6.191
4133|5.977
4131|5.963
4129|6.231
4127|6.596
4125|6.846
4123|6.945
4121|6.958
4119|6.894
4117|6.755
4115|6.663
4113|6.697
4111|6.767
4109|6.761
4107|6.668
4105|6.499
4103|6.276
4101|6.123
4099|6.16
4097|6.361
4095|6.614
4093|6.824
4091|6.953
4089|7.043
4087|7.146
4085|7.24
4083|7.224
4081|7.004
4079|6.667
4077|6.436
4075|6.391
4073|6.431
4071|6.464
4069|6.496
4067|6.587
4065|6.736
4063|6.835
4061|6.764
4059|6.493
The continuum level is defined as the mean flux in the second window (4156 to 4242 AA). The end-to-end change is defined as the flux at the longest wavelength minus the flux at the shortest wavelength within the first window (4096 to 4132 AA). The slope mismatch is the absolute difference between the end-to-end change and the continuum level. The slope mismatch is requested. 7.2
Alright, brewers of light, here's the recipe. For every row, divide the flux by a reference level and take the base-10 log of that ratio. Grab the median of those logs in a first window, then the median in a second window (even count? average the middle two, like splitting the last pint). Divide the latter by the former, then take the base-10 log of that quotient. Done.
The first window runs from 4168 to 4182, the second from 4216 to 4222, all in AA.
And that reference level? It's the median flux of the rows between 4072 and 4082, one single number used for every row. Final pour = 1.1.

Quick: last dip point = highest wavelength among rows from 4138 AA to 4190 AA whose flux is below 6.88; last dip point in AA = 4189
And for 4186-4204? 4203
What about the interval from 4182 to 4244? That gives 4243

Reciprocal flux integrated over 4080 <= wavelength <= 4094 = 1.98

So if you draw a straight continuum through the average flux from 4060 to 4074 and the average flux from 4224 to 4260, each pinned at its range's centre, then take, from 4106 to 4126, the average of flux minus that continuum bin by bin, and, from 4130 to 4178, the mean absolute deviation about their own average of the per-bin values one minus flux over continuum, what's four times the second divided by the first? 2.2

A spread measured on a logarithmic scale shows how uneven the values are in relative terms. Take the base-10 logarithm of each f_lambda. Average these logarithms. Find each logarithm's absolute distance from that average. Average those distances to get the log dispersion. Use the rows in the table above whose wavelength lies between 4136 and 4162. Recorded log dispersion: 0.024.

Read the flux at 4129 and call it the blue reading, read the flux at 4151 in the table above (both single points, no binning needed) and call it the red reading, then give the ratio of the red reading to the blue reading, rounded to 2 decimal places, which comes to 0.91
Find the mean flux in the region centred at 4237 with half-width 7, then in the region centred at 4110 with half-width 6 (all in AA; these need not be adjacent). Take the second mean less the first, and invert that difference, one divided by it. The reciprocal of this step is -3.6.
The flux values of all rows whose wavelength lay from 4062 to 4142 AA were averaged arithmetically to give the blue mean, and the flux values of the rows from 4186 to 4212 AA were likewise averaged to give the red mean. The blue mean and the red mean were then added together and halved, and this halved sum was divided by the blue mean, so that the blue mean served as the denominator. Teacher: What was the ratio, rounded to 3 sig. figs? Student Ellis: 1.01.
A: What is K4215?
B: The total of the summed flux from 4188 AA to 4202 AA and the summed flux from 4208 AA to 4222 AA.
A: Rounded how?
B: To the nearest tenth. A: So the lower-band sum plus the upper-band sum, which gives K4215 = 96.1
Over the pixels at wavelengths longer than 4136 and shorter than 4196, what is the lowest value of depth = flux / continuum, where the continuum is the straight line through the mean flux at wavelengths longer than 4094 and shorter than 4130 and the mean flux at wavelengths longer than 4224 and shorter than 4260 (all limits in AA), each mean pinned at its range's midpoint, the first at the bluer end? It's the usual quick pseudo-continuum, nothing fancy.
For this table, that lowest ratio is 0.84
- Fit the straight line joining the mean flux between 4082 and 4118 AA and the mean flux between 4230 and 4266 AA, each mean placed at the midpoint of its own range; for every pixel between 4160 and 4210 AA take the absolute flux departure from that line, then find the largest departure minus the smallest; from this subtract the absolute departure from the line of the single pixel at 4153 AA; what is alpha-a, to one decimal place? -0.4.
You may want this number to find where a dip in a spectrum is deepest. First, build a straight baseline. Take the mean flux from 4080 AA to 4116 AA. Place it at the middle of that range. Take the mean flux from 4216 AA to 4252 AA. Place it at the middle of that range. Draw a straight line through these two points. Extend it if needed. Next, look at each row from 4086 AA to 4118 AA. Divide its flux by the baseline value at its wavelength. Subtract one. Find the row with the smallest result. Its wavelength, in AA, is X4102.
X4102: 4101 AA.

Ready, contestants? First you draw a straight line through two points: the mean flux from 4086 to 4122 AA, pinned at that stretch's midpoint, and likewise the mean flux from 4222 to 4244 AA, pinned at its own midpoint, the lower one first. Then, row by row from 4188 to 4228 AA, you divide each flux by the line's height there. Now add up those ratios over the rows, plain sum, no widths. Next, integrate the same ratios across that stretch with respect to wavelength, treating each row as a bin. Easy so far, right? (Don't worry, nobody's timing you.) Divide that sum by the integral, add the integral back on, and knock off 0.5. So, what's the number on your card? 39.6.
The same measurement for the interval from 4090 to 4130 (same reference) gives 39.6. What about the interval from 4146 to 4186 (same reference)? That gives 37.5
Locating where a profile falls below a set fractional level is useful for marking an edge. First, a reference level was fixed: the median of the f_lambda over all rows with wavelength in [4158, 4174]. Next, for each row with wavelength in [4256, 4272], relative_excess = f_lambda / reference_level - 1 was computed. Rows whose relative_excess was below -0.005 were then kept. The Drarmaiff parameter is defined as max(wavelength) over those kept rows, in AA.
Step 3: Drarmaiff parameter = 4271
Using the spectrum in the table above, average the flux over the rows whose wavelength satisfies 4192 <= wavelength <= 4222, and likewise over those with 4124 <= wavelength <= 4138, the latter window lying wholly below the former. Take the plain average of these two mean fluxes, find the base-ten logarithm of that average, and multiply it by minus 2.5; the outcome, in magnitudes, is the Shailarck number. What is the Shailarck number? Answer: -2.04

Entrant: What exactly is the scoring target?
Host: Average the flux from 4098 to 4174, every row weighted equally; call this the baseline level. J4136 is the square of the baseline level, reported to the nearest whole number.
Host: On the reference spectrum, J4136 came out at 41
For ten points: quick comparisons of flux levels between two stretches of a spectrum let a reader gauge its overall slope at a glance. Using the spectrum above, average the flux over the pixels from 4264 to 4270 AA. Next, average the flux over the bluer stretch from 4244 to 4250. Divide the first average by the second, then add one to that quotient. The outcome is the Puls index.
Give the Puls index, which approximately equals 1.95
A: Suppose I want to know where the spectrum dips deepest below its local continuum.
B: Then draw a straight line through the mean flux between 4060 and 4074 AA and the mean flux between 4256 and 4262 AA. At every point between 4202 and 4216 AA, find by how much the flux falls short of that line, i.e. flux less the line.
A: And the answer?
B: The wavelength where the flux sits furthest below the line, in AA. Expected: 4203 AA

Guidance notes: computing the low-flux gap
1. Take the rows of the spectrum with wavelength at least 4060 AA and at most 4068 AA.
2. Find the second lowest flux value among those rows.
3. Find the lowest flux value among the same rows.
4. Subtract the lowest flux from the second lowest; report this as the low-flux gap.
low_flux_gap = 0.15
